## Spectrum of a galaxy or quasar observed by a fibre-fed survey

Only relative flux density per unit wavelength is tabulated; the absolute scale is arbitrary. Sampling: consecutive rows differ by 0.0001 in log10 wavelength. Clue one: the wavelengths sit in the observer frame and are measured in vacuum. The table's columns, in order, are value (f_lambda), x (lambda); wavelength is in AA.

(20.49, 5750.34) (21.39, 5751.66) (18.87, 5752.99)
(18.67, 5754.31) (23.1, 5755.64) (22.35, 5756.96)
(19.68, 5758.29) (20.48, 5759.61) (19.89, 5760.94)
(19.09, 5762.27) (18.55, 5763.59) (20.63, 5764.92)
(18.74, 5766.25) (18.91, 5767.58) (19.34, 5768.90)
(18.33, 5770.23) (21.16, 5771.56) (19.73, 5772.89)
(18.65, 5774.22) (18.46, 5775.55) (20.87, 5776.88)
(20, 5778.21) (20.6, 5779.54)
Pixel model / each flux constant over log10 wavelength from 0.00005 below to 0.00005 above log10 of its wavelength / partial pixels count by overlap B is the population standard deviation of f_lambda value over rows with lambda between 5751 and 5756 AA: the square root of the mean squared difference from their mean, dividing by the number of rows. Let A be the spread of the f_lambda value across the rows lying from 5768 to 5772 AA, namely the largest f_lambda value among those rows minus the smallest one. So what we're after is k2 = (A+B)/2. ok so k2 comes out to 2.3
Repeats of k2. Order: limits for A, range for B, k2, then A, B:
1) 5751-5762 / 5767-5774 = 2.7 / 4.4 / 1.0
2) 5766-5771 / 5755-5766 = 1.2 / 1.0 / 1.5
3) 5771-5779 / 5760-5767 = 1.7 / 2.7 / 0.8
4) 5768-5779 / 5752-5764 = 2.2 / 2.8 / 1.5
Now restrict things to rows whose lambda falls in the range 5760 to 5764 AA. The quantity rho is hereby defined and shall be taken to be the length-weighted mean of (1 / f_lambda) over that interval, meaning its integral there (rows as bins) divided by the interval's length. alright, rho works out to 0.0519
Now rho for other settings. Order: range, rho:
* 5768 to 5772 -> 0.0516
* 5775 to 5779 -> 0.0505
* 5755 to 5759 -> 0.0464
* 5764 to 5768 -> 0.0515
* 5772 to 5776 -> 0.0524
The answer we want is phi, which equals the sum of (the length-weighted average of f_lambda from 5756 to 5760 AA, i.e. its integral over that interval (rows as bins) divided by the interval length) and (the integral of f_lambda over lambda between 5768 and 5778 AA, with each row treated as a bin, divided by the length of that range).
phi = 40.6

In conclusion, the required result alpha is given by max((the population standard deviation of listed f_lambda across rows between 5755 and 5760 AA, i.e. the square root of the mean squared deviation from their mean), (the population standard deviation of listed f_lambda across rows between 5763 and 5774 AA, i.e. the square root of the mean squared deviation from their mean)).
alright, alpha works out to 1.4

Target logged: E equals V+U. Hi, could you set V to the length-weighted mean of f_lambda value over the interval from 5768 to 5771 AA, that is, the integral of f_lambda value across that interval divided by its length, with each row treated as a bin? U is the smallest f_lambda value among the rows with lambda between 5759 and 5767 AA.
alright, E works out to 37.5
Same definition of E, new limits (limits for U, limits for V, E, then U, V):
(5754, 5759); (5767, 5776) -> 37.9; 18.67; 19.3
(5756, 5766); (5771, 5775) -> 38.3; 18.55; 19.8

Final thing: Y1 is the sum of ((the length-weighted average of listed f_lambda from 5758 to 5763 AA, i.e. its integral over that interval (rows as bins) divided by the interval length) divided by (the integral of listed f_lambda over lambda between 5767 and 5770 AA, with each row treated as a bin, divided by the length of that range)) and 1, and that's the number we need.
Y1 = 2.04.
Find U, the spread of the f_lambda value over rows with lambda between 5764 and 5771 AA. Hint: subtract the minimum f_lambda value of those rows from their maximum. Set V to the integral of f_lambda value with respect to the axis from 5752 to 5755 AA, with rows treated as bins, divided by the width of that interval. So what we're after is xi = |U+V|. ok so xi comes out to 21.3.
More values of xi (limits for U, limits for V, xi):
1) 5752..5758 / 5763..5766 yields 23.9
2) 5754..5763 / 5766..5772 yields 23.7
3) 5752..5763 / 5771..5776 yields 23.9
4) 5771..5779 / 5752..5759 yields 23.3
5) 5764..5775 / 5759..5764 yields 22.4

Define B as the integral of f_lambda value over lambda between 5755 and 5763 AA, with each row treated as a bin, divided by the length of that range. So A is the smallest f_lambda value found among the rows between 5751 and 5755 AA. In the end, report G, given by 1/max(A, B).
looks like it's 0.0482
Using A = 18.67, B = 20.76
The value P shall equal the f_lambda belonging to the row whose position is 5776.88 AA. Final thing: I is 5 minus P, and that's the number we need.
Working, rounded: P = 20.87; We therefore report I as -15.9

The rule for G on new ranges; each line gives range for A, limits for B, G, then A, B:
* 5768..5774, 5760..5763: 0.0511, 18.33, 19.56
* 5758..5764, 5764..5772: 0.0514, 18.55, 19.44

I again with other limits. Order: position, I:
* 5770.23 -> -13.3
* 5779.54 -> -15.6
